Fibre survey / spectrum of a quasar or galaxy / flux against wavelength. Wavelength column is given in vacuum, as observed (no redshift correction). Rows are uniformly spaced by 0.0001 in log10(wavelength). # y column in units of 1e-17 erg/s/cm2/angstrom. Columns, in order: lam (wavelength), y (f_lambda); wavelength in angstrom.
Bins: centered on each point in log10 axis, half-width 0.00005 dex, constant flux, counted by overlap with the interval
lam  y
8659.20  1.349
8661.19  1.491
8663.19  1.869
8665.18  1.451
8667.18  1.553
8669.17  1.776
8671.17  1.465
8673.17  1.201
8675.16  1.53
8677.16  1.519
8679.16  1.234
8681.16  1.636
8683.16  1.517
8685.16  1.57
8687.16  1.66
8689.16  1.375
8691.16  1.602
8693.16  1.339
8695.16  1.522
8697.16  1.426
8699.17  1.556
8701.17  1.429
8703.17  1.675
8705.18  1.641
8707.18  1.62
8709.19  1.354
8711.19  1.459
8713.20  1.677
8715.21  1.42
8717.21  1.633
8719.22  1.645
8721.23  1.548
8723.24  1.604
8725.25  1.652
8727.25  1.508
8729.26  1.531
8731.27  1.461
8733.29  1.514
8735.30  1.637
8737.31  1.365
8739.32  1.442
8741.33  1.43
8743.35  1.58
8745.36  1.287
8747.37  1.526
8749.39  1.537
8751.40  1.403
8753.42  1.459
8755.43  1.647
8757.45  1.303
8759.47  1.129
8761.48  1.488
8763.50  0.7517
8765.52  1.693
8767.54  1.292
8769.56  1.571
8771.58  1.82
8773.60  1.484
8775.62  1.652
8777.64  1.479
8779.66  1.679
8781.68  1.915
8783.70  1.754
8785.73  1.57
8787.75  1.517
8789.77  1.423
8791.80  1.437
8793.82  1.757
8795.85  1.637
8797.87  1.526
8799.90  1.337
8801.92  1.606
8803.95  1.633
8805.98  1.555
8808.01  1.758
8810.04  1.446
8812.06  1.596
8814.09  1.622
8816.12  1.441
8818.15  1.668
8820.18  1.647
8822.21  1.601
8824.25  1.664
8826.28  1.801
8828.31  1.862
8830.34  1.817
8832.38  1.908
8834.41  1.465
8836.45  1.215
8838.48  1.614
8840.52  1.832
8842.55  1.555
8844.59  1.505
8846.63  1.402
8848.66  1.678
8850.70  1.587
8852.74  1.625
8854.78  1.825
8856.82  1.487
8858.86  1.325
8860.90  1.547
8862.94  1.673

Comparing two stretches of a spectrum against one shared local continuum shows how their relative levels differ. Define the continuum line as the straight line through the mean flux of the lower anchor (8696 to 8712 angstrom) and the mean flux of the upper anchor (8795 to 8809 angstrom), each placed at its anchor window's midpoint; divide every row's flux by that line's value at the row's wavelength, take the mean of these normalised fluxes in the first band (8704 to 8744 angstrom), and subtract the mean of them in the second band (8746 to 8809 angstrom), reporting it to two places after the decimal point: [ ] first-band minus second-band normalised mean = 0.03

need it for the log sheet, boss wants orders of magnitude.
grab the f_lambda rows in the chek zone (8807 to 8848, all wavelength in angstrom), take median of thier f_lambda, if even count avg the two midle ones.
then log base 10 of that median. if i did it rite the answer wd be 0.209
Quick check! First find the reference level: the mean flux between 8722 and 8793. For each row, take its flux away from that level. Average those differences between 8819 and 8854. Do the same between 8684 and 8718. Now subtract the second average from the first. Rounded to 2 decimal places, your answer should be -0.11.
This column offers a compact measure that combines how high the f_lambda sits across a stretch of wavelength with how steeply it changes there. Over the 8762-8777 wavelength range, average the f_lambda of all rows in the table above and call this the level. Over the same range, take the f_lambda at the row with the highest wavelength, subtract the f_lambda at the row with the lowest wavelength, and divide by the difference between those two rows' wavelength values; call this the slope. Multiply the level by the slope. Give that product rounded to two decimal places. 0.11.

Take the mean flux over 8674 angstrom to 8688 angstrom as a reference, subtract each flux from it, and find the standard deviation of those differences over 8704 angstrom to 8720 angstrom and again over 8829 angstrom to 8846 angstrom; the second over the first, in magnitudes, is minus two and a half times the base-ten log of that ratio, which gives -0.7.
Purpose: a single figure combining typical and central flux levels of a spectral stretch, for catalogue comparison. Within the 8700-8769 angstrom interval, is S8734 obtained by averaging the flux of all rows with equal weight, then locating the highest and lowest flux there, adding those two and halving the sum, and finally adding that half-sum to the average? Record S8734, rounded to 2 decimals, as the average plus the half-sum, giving 2.70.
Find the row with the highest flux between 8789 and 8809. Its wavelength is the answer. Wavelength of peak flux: 8808.01 angstrom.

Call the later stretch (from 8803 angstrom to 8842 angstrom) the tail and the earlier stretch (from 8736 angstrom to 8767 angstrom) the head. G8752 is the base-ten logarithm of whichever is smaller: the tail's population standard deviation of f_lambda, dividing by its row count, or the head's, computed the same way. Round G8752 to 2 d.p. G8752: -0.78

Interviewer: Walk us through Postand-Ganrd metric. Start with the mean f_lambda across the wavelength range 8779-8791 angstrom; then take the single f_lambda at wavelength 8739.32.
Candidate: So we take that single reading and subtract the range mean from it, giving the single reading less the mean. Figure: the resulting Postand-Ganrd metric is -0.20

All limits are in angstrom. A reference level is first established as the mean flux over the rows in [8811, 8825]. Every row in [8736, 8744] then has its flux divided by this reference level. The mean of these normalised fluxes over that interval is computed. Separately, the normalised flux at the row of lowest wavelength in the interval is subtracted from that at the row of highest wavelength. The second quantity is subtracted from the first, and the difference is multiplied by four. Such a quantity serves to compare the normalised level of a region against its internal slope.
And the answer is 3.1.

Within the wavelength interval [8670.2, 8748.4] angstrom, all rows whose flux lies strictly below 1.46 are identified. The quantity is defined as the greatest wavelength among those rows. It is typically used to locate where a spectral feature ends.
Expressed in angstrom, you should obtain 8745.36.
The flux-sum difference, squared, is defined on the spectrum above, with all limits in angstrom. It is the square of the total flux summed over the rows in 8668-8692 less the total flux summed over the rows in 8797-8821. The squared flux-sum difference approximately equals 0.6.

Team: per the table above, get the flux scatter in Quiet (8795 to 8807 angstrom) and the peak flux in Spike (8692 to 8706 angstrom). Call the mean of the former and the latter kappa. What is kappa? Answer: 0.89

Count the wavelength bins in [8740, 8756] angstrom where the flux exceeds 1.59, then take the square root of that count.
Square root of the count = 1.0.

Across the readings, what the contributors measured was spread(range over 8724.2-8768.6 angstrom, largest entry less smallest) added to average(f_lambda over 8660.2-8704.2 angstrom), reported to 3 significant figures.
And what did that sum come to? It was 2.46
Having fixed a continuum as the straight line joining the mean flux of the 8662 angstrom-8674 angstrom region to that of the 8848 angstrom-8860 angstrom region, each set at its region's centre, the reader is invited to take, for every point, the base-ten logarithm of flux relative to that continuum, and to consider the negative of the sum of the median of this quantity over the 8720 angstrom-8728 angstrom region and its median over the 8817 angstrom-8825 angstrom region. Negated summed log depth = -0.02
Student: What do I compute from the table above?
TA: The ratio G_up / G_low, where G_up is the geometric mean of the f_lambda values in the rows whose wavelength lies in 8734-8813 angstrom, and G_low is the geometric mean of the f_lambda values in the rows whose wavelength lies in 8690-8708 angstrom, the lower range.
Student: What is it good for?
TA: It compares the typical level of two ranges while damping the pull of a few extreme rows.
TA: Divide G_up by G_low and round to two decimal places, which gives 0.98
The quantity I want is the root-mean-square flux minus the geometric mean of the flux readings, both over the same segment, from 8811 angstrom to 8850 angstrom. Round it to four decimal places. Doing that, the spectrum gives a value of 0.0182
